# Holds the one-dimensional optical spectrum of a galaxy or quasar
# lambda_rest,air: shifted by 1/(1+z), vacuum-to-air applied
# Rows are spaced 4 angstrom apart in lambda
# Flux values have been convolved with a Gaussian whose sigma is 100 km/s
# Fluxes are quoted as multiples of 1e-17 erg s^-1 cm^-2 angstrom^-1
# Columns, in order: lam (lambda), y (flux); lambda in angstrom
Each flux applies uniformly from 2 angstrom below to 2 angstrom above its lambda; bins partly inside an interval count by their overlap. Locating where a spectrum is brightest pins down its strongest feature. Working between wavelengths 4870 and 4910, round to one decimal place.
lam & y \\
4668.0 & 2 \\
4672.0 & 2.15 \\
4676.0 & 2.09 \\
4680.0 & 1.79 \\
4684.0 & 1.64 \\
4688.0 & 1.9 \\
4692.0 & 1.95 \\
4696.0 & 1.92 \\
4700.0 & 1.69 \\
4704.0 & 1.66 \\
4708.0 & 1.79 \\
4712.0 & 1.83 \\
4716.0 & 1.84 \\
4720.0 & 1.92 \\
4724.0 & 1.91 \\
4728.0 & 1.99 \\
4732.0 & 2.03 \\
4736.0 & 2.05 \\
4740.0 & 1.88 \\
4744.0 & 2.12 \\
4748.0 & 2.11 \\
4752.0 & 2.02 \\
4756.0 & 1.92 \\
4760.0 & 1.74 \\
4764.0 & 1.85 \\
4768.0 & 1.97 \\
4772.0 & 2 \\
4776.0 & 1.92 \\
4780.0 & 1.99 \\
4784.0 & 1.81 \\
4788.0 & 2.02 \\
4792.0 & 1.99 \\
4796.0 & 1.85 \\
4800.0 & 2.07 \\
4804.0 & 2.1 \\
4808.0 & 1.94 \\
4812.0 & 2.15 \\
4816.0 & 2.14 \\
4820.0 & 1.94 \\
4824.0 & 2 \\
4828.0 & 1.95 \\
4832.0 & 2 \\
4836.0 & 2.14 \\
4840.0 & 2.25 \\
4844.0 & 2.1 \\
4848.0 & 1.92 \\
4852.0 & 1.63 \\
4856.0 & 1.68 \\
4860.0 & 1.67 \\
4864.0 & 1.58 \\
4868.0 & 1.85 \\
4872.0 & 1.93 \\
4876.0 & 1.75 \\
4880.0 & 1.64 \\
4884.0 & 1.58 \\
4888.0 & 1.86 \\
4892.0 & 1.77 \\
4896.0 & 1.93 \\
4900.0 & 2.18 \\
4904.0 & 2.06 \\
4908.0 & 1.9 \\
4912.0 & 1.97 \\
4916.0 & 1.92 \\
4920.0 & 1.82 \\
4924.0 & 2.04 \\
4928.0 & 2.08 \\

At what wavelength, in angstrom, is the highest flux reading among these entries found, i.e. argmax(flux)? 4900.0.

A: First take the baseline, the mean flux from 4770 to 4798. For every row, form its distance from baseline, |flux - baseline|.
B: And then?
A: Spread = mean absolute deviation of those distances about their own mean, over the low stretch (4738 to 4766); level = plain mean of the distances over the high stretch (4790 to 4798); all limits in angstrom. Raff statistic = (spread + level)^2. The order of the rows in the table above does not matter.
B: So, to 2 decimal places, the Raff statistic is 0.02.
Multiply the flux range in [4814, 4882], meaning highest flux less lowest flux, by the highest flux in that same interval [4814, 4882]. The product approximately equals 1.5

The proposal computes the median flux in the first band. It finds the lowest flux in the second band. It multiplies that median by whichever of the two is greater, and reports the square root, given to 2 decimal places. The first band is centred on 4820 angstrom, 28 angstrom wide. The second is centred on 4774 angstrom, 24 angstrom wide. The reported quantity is 2.00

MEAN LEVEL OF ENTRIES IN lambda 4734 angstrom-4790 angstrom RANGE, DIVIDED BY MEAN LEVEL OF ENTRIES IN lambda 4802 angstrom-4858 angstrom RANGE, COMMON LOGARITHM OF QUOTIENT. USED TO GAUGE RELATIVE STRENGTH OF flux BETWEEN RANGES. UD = -0.01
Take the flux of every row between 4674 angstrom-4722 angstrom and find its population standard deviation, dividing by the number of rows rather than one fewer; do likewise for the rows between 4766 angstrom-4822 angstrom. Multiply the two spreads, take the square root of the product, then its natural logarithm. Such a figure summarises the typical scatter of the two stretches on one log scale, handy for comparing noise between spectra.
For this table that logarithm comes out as -2.21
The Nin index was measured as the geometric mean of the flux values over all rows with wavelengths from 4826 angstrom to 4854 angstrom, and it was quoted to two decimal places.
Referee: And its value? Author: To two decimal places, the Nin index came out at 1.99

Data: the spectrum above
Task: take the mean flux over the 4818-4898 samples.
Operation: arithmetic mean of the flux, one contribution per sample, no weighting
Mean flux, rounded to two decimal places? 1.86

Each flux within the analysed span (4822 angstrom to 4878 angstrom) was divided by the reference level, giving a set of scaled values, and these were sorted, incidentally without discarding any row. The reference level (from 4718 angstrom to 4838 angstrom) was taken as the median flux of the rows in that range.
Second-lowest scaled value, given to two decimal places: 0.82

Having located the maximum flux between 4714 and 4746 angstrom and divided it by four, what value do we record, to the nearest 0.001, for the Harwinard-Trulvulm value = 0.530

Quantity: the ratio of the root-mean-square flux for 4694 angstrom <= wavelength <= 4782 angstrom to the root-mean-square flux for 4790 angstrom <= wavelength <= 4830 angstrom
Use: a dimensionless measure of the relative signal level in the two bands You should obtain 0.95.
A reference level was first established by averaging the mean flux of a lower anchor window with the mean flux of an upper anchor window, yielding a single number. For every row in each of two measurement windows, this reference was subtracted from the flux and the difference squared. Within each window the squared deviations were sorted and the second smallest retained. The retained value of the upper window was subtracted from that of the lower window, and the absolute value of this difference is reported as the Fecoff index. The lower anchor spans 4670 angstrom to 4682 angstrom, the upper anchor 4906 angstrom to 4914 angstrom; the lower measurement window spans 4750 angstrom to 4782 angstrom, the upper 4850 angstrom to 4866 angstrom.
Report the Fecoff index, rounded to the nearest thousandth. 0.091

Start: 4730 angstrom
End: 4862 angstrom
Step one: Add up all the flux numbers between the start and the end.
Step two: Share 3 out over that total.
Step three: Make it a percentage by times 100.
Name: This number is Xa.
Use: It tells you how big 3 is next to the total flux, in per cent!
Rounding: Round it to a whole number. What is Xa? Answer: 5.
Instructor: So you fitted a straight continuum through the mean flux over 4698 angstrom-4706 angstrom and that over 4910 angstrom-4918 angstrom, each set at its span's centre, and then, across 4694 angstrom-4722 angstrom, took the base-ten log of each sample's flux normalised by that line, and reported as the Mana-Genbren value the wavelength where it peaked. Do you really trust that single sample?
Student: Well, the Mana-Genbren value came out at 4696.0 angstrom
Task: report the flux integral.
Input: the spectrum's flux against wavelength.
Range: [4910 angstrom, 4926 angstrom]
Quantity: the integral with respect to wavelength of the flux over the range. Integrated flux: 31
